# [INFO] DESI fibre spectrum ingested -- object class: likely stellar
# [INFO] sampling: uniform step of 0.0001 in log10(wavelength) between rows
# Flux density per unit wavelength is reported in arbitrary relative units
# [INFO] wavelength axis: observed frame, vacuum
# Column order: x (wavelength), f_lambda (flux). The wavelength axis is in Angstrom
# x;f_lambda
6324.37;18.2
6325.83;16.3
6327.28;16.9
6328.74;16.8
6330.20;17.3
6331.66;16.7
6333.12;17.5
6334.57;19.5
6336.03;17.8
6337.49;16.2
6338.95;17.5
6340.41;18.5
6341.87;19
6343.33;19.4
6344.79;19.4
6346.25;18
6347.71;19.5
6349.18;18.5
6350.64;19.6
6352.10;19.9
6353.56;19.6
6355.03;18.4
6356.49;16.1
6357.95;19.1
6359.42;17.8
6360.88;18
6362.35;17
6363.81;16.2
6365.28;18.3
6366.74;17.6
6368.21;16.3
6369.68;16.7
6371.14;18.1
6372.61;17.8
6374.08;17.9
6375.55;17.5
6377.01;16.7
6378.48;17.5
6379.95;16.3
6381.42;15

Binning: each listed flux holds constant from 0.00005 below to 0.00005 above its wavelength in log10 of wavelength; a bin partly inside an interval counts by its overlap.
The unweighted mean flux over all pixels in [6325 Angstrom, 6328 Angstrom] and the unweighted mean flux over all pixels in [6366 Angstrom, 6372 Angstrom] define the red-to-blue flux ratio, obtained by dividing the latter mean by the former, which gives 1.03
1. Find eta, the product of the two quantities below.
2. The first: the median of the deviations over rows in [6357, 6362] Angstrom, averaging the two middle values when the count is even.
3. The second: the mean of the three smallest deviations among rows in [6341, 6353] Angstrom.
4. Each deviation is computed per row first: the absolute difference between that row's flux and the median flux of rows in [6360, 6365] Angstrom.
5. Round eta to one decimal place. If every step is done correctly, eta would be 1.5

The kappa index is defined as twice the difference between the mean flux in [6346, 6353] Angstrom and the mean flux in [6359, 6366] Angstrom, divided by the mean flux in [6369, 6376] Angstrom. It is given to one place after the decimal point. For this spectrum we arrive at 0.2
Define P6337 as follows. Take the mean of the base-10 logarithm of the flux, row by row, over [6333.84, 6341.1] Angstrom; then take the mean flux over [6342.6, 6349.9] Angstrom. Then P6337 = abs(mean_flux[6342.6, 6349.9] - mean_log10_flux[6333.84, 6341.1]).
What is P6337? 17.7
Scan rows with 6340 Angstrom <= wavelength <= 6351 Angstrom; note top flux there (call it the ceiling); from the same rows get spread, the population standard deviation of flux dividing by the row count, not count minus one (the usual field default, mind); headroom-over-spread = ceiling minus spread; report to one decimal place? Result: 19.0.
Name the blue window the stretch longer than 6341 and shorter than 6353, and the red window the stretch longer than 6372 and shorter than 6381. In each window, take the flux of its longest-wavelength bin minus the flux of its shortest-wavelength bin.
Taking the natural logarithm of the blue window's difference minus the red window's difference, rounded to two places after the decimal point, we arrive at 0.88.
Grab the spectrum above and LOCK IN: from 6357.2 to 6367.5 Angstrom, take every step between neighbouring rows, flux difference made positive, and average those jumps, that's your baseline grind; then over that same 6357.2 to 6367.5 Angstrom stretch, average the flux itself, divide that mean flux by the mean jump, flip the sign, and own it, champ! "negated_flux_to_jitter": -17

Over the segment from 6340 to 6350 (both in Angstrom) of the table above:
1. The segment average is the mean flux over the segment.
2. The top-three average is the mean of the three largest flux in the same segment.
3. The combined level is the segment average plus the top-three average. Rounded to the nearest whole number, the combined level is 38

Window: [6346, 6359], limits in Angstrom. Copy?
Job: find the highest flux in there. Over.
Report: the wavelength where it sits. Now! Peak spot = 6352.10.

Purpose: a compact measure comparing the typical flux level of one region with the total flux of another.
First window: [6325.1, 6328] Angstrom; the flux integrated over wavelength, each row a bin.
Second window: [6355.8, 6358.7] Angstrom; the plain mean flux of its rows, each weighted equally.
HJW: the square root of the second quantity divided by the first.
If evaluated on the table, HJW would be 0.60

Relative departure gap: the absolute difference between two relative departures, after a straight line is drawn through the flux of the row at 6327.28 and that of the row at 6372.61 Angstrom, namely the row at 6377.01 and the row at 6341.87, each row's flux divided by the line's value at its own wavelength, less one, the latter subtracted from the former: 0.17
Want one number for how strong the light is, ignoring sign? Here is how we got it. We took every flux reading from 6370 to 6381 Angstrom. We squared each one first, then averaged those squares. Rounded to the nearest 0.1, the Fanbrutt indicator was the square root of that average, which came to 17.4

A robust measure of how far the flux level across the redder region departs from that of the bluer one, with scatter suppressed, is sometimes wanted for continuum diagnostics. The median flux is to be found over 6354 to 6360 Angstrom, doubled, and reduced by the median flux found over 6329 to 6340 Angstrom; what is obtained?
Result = 18.7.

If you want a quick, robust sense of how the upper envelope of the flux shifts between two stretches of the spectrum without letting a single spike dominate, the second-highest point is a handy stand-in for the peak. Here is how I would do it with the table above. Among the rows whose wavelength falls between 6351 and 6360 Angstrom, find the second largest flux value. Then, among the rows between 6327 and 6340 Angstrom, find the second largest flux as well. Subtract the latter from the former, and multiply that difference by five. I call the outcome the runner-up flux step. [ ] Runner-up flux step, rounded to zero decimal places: 9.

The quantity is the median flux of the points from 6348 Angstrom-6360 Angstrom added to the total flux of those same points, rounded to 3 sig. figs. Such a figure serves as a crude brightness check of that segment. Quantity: 168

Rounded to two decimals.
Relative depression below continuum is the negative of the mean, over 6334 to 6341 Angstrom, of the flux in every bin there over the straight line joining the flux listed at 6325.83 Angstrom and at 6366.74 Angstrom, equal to -1.07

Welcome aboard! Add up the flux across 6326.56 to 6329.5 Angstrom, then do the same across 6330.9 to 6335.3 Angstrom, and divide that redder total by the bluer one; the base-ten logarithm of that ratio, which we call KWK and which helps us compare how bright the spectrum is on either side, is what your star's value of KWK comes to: 0.20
